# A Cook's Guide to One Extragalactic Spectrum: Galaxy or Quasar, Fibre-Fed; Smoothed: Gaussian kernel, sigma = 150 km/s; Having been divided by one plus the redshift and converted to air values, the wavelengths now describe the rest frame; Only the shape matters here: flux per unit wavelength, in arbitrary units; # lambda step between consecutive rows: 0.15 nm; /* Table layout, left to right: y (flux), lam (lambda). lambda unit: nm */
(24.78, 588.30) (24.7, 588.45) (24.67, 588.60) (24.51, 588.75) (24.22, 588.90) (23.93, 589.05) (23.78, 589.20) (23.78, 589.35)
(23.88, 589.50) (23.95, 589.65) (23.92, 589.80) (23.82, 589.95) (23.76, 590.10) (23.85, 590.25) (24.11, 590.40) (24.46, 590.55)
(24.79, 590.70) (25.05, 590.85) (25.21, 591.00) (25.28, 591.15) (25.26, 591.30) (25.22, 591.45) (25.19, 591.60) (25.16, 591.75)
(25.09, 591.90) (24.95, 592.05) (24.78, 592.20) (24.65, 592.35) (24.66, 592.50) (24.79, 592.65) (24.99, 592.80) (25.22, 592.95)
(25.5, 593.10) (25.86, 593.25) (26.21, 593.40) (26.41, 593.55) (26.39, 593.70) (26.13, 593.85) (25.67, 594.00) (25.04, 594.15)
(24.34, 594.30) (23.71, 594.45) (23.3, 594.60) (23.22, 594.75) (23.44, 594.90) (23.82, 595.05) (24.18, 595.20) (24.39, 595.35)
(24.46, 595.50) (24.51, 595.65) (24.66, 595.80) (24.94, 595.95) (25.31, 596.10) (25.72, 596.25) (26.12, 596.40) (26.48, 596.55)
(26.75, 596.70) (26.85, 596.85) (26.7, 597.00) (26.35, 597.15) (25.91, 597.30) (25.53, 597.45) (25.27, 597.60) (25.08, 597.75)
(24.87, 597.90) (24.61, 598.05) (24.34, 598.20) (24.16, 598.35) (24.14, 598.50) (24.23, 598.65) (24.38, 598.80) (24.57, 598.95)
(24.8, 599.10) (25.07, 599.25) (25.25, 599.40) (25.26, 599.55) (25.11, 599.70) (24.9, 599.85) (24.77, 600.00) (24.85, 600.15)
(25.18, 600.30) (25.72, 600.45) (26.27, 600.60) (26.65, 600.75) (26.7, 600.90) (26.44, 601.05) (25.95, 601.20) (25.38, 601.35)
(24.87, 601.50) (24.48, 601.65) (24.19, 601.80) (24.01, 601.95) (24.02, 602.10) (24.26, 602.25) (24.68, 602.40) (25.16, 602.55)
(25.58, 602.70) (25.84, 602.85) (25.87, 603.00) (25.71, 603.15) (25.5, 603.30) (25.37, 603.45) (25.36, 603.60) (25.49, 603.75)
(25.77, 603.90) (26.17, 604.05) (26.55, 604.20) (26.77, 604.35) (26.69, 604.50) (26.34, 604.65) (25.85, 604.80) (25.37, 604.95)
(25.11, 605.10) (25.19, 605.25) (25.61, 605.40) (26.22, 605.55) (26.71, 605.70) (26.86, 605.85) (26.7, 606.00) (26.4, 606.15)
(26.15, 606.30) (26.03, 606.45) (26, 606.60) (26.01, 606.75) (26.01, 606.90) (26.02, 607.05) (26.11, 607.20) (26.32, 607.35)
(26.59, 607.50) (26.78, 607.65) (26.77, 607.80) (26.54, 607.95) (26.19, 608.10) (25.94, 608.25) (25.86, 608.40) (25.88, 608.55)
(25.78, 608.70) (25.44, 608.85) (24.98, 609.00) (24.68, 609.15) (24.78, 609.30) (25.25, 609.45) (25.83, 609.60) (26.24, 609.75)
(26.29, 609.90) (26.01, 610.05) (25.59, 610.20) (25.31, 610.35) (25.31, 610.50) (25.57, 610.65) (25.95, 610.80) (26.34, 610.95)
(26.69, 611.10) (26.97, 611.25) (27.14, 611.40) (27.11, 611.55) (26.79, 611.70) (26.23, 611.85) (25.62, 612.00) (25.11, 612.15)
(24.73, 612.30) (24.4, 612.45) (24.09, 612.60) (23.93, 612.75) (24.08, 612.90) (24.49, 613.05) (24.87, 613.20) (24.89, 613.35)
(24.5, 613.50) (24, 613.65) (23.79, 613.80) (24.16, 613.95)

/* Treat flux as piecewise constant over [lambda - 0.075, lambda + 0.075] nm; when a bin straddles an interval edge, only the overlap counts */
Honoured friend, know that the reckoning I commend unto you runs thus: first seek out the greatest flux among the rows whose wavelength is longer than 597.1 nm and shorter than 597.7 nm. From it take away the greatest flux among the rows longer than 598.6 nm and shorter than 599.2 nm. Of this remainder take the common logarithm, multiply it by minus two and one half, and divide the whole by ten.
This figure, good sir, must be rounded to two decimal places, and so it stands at -0.05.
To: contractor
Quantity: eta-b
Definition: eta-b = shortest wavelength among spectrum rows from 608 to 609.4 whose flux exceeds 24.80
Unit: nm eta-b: 608.10 nm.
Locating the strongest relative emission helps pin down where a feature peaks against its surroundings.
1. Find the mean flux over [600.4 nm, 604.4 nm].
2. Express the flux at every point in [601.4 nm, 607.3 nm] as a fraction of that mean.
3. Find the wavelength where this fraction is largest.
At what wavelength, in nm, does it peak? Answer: 605.85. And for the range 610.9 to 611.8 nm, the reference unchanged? 611.40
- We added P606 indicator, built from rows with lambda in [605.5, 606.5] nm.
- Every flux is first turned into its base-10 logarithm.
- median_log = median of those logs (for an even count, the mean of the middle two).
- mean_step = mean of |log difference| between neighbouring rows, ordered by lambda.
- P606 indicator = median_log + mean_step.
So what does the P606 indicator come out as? 1.43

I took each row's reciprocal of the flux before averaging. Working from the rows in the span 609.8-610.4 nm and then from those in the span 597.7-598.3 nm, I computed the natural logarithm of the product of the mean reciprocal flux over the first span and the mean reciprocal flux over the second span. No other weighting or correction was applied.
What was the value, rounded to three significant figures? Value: -6.46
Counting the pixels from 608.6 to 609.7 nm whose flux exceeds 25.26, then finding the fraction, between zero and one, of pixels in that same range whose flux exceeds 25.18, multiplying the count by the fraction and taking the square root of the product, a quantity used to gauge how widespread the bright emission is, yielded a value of 1.3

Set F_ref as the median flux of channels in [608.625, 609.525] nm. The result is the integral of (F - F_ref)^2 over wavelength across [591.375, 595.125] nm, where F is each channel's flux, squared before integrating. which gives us 3.2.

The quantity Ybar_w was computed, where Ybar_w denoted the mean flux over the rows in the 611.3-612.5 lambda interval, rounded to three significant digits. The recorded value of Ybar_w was 25.9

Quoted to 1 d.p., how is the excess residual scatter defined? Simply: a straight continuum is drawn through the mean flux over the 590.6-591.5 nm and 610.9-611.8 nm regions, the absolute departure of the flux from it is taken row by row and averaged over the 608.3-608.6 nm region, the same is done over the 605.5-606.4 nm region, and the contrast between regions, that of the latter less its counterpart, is -0.5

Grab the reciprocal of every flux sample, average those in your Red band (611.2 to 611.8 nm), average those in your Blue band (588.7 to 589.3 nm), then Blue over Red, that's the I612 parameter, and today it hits 1.120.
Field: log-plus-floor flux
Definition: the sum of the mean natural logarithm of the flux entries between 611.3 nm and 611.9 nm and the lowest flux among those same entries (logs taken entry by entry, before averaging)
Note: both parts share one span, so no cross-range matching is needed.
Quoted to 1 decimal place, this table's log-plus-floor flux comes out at 29.5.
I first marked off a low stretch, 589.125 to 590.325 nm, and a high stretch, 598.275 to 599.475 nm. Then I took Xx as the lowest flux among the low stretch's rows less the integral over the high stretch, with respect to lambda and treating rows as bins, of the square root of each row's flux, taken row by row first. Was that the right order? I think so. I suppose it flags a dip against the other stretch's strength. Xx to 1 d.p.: 17.8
